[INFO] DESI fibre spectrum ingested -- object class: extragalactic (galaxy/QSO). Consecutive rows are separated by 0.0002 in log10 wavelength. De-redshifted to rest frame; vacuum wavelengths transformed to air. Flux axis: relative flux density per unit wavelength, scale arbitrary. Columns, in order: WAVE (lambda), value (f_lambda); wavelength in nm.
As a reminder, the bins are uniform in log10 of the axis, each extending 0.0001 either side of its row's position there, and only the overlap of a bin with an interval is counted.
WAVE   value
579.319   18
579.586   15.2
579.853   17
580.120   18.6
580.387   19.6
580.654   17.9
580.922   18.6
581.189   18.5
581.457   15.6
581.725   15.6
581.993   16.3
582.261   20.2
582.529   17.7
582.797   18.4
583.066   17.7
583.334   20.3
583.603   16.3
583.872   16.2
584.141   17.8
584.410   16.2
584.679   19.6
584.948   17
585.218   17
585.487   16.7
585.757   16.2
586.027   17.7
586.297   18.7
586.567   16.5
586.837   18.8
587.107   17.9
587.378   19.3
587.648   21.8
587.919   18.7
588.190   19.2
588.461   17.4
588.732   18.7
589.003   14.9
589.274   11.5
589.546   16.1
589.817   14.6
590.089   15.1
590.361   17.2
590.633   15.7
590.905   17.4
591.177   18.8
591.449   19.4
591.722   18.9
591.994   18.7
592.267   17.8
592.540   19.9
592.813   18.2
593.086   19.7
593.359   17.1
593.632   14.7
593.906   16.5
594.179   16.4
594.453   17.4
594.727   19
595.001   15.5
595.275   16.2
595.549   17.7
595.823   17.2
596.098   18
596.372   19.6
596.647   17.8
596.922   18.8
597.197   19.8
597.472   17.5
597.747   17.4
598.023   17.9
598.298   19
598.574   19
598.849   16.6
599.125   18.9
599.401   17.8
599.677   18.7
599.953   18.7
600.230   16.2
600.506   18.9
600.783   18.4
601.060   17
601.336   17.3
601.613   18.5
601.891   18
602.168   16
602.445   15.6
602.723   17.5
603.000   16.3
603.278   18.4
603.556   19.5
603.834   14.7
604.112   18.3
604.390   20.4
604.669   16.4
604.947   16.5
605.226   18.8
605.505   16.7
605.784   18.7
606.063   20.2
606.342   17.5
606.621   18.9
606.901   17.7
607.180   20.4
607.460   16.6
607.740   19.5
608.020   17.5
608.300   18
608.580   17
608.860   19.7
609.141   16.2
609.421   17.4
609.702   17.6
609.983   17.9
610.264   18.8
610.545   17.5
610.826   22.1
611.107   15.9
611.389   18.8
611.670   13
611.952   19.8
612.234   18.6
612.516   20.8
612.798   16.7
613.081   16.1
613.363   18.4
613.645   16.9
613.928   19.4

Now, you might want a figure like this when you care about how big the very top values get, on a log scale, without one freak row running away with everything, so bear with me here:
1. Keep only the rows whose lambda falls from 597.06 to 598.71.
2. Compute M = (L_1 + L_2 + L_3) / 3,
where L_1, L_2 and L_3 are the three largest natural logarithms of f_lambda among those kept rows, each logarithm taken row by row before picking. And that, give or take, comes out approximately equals 2.96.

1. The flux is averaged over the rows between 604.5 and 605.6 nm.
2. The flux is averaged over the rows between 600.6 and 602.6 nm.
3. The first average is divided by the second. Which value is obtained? 0.99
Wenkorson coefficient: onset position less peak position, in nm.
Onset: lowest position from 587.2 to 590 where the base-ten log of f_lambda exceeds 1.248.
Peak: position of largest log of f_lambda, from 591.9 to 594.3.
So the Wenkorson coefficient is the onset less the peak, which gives -5.16 nm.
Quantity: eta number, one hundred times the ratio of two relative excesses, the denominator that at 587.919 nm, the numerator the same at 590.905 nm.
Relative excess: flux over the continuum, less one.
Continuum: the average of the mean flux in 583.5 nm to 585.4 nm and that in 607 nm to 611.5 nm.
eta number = -26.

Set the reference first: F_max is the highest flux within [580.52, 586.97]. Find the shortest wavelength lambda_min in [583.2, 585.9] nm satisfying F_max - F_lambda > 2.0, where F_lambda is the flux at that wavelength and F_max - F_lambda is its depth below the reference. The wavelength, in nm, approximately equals 583.603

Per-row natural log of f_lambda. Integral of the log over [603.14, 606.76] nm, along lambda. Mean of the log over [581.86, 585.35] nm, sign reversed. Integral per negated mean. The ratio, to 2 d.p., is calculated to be -3.64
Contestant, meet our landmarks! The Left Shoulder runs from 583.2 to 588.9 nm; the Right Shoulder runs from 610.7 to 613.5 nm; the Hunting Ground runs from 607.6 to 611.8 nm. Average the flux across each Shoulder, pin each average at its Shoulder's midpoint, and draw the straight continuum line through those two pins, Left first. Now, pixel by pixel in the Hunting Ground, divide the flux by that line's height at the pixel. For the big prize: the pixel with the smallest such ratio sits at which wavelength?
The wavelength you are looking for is 611.670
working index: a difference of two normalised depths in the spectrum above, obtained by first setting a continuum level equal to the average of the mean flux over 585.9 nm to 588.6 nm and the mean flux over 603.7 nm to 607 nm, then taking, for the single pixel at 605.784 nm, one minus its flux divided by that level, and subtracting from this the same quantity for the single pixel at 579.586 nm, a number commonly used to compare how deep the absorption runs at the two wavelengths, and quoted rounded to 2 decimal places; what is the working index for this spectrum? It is -0.19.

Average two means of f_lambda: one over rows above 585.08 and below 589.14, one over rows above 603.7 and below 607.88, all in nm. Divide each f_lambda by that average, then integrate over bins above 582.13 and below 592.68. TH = 10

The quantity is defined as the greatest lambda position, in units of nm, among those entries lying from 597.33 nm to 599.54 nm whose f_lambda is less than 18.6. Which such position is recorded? 599.401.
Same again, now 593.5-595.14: 595.001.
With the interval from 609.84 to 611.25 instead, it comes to 611.107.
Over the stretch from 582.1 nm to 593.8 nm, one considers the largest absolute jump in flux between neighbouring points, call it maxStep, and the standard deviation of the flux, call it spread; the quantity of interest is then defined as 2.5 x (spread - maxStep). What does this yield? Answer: -6.8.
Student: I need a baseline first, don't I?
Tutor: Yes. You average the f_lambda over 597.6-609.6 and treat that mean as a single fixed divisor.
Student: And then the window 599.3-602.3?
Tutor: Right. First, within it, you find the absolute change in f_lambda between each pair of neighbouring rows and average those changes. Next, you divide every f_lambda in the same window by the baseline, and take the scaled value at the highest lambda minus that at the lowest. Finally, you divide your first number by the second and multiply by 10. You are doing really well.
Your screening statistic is -119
